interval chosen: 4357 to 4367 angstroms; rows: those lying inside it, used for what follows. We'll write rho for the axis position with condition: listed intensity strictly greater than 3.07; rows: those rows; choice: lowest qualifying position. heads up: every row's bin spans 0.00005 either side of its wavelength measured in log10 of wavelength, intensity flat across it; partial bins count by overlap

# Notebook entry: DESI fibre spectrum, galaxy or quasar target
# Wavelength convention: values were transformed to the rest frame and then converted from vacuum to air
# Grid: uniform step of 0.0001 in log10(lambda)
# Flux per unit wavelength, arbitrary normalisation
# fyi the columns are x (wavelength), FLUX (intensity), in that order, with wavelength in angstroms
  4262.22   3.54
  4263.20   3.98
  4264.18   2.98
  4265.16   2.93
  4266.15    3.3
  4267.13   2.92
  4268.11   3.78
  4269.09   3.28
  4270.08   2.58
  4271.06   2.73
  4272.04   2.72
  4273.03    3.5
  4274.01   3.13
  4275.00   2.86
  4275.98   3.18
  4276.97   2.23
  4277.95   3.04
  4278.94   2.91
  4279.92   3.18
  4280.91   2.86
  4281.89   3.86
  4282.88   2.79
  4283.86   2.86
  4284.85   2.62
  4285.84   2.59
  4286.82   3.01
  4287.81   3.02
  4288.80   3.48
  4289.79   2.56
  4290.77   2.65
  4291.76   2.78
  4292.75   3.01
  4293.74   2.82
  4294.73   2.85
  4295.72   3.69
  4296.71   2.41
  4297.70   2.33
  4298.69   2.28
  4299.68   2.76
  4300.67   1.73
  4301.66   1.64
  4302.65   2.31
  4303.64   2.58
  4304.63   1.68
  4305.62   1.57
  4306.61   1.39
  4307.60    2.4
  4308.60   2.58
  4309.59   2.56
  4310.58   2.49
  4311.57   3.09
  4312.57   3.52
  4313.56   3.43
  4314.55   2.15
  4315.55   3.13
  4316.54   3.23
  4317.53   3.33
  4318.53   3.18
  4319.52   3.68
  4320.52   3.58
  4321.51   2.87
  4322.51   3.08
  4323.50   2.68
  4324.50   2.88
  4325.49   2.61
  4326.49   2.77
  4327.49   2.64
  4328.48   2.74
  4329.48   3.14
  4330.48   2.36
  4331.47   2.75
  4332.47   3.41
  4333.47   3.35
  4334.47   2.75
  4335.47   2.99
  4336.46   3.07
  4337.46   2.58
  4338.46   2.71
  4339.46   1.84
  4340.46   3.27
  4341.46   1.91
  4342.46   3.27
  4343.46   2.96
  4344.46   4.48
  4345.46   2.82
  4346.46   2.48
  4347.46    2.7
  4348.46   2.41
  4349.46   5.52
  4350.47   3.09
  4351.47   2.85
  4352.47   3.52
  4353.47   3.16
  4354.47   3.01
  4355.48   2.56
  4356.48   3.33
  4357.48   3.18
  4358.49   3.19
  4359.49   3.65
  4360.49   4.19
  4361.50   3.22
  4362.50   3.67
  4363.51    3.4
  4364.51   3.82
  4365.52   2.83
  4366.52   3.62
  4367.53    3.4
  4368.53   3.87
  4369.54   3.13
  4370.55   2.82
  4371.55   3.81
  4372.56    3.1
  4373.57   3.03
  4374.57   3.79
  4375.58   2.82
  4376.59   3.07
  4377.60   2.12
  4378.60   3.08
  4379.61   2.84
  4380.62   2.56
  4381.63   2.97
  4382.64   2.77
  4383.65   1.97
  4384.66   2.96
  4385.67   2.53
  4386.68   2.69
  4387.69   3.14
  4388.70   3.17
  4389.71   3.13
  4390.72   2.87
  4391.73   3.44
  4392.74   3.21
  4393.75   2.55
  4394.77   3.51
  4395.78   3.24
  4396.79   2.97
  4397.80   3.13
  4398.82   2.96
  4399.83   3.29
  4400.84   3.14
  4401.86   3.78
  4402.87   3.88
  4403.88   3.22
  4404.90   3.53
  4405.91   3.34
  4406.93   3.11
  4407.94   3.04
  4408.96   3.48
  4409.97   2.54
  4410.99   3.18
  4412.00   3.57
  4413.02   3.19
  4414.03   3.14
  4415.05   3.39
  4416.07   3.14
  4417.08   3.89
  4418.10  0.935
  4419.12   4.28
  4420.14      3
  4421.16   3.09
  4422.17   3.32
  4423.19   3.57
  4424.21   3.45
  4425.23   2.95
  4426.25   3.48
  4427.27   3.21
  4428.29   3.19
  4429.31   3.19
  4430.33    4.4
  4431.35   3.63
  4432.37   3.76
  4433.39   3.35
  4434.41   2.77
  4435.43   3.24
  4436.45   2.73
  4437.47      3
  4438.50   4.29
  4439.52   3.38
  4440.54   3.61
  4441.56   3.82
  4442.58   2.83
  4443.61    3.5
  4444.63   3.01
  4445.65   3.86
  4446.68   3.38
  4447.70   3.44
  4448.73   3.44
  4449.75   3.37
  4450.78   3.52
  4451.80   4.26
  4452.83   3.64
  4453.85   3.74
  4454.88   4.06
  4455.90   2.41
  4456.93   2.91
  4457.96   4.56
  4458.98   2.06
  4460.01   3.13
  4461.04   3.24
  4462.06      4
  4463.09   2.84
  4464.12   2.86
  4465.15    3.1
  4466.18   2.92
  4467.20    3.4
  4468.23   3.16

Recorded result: 4357.48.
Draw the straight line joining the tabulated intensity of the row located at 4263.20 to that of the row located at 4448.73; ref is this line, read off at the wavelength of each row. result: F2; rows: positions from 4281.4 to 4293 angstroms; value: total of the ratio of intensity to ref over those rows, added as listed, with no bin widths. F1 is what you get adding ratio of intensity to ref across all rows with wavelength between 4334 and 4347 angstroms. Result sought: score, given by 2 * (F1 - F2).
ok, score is 2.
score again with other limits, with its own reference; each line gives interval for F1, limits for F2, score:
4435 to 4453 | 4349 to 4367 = 3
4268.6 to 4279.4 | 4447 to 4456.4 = -2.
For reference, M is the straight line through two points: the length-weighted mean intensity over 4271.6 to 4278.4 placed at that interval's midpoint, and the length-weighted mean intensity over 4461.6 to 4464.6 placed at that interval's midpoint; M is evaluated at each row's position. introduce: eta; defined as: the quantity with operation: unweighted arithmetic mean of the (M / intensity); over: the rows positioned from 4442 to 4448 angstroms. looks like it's 0.97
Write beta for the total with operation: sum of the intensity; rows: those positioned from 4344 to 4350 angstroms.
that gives 20.4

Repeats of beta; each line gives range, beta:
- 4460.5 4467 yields 19.0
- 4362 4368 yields 20.7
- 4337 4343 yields 15.6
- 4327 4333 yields 17.0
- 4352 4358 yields 18.8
